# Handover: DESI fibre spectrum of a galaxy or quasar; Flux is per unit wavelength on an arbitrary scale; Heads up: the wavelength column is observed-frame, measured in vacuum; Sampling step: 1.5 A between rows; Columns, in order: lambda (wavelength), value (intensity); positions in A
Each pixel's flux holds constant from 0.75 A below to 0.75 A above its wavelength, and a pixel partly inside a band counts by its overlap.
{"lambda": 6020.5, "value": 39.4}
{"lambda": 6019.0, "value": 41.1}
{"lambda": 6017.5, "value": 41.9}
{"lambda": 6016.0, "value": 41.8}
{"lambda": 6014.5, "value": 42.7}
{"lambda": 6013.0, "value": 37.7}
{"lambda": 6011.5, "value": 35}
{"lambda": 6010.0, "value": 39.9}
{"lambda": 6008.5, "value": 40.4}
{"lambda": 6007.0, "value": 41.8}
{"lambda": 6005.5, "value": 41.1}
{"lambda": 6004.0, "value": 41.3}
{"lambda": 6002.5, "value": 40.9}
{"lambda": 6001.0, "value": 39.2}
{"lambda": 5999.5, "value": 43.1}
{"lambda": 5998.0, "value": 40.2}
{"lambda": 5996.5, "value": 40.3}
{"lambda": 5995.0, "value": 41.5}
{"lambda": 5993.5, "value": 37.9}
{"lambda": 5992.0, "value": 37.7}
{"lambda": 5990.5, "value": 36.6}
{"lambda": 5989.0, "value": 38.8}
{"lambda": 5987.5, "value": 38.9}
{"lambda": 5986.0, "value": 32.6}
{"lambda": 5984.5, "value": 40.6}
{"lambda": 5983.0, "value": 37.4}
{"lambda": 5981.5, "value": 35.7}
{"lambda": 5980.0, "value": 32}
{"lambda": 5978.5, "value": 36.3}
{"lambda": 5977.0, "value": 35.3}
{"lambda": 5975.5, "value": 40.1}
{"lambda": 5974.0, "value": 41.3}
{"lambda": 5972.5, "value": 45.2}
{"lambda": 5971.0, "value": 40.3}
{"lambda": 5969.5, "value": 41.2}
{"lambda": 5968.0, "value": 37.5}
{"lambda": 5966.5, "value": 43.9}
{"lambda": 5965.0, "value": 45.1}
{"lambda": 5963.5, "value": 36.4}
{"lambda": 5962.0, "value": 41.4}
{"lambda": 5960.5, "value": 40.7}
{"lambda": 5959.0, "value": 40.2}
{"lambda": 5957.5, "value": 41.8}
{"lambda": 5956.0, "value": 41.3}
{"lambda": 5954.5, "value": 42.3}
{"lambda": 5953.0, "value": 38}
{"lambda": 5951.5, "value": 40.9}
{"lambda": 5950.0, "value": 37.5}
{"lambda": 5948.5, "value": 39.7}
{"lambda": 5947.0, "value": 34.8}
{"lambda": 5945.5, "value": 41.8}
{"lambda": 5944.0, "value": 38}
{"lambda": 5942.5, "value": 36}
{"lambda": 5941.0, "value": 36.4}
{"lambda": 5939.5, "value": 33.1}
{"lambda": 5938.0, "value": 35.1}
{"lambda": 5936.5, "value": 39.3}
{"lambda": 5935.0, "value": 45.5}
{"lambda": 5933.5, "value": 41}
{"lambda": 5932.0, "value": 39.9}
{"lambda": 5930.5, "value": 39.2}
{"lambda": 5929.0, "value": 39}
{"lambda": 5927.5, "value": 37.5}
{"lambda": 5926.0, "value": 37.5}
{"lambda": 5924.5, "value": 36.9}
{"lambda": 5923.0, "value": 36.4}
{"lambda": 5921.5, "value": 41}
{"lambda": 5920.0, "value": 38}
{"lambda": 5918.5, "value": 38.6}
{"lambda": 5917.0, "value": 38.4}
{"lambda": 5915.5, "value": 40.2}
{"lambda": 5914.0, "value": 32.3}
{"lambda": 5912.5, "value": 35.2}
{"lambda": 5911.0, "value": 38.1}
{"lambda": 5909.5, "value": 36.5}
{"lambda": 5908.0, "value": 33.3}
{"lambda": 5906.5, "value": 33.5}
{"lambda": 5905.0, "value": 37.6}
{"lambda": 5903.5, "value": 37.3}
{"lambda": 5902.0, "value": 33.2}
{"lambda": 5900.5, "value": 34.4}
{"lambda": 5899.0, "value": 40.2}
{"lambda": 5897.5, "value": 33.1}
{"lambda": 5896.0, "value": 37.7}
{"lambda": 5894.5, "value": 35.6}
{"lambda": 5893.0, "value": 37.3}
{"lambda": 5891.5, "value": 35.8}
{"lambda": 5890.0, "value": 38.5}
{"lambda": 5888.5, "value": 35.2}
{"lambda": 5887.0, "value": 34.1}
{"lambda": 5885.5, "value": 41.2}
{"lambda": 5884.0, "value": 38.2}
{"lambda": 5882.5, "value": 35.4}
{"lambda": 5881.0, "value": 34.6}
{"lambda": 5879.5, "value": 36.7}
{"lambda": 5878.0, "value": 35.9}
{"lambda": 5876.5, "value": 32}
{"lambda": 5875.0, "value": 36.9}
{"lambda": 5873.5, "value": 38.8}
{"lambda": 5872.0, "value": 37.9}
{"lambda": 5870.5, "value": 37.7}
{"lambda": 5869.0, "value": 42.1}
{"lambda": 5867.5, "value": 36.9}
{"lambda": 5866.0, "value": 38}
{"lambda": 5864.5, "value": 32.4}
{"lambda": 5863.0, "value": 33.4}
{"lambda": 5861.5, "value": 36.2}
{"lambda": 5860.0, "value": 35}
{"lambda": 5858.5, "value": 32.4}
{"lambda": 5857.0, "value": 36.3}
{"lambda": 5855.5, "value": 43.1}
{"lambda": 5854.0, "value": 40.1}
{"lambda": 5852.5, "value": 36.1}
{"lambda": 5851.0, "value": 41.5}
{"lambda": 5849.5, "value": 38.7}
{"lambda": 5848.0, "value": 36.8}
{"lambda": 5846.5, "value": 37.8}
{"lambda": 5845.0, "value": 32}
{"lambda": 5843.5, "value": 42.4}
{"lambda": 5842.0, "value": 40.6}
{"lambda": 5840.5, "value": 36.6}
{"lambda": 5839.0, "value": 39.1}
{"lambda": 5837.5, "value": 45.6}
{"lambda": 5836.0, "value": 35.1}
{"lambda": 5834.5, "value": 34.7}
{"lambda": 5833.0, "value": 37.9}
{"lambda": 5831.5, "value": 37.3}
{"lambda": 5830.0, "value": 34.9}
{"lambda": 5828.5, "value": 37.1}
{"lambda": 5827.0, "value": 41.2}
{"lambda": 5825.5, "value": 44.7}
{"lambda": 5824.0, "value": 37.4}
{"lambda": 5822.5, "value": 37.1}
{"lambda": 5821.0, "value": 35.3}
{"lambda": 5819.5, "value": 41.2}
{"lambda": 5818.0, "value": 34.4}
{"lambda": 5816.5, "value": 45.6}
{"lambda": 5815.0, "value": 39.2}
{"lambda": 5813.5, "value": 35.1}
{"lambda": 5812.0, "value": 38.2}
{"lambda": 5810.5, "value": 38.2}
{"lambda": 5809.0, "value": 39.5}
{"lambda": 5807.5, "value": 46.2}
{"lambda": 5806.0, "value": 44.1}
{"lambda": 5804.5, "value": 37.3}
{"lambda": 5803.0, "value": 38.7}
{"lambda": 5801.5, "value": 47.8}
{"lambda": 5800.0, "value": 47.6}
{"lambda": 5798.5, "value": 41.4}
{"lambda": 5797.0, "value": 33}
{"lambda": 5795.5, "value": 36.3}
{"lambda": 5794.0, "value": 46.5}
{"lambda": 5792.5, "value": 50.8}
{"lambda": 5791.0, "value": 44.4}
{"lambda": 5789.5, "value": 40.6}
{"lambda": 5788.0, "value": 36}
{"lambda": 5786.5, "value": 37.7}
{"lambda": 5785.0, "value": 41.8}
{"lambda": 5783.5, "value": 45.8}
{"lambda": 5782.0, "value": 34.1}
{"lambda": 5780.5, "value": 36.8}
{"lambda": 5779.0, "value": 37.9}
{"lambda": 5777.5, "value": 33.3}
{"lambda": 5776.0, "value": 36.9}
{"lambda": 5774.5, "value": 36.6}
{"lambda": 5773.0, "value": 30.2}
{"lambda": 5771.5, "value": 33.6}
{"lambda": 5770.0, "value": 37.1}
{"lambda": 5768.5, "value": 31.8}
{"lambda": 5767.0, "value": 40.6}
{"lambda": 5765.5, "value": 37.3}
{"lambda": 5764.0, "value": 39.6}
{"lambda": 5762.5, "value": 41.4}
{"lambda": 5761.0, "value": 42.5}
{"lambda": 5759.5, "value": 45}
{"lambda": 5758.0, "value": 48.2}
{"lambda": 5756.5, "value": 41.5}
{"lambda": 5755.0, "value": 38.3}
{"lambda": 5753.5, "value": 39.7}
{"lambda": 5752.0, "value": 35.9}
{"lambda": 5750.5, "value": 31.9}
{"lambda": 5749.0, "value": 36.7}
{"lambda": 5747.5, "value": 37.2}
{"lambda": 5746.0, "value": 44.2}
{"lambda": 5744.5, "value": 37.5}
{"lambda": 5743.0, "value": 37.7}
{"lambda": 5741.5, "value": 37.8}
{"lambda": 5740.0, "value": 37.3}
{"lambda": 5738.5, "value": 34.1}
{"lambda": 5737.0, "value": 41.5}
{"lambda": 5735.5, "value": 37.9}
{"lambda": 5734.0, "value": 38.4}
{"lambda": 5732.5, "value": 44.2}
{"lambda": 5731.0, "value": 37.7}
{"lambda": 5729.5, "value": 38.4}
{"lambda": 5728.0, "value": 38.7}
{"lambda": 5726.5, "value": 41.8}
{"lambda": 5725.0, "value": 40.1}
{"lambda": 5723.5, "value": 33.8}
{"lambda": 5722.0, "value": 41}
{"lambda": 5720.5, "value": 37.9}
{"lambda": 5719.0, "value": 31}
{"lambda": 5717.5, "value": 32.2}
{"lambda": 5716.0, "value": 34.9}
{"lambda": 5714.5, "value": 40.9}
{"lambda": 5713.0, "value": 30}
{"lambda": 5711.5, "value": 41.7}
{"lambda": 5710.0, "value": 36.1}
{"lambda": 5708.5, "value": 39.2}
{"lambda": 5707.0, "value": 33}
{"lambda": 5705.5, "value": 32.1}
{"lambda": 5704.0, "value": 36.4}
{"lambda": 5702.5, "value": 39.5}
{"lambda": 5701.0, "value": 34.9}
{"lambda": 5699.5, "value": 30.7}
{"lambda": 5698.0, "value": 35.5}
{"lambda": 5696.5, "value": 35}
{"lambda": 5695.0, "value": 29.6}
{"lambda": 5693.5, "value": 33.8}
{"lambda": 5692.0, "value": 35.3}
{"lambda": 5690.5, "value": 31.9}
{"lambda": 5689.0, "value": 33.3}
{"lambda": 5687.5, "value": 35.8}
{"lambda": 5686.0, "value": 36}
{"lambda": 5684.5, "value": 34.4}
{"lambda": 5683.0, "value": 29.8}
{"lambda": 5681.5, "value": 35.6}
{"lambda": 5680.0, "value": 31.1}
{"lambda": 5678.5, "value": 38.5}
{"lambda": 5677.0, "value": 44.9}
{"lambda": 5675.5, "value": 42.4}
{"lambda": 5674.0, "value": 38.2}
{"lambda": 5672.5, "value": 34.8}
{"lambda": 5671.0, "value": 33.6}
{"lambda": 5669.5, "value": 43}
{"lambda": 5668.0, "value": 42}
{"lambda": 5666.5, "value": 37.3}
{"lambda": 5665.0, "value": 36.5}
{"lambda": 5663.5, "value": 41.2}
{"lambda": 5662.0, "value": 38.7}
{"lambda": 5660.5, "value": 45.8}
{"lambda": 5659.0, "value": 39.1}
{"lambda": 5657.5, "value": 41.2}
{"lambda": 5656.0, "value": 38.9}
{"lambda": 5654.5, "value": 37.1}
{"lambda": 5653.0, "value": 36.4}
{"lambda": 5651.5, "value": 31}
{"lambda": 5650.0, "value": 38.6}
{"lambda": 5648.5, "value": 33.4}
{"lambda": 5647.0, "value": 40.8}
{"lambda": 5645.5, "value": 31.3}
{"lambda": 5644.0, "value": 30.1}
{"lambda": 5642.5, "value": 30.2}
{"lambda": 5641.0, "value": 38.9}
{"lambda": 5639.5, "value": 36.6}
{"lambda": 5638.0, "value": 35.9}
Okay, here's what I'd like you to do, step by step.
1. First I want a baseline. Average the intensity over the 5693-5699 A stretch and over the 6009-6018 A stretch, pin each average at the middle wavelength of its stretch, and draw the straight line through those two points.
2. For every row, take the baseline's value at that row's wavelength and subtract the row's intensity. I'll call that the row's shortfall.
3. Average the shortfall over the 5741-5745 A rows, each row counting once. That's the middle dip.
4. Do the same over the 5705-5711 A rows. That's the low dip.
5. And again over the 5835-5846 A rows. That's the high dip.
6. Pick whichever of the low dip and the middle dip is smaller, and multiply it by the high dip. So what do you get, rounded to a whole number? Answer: 8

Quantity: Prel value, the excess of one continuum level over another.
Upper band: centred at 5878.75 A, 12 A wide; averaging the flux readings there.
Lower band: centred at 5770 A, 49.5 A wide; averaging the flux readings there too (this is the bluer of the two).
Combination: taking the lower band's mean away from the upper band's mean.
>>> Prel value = -3.1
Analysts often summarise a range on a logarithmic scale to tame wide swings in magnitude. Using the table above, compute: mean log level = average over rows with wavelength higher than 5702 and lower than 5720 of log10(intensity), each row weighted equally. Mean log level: 1.55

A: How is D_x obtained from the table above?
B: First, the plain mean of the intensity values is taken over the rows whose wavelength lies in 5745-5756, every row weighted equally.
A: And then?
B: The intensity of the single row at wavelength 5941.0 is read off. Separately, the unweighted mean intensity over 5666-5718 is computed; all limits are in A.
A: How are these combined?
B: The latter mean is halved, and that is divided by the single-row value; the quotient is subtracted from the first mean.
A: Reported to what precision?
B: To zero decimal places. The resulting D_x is 37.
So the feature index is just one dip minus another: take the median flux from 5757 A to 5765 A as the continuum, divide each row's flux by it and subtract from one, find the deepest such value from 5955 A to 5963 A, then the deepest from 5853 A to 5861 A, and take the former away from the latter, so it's 0.18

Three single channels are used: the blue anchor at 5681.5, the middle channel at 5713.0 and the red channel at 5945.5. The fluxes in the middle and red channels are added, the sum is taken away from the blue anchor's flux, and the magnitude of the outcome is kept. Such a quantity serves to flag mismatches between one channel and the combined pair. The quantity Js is 36.2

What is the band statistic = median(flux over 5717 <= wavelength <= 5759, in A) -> 37.9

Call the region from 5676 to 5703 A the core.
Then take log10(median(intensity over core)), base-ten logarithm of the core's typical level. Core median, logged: 1.54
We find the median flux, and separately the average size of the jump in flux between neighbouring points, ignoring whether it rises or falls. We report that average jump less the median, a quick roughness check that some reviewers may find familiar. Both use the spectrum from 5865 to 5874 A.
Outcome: -35.6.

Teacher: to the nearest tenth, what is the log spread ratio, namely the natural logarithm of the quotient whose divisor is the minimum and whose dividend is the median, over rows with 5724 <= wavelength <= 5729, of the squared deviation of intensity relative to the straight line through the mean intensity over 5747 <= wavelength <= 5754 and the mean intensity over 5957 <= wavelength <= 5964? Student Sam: 0.8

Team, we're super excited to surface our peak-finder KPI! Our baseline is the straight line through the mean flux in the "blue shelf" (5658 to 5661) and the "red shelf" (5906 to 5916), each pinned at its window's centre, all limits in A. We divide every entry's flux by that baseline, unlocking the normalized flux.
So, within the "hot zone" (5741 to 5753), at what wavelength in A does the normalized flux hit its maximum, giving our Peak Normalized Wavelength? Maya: 5746.0 A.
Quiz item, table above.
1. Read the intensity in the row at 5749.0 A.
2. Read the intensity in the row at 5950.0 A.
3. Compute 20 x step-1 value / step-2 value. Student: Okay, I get 19.6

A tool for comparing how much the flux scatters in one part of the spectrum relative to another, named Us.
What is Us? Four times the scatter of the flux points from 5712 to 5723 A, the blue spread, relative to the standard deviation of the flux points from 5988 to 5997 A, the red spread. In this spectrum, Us 10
